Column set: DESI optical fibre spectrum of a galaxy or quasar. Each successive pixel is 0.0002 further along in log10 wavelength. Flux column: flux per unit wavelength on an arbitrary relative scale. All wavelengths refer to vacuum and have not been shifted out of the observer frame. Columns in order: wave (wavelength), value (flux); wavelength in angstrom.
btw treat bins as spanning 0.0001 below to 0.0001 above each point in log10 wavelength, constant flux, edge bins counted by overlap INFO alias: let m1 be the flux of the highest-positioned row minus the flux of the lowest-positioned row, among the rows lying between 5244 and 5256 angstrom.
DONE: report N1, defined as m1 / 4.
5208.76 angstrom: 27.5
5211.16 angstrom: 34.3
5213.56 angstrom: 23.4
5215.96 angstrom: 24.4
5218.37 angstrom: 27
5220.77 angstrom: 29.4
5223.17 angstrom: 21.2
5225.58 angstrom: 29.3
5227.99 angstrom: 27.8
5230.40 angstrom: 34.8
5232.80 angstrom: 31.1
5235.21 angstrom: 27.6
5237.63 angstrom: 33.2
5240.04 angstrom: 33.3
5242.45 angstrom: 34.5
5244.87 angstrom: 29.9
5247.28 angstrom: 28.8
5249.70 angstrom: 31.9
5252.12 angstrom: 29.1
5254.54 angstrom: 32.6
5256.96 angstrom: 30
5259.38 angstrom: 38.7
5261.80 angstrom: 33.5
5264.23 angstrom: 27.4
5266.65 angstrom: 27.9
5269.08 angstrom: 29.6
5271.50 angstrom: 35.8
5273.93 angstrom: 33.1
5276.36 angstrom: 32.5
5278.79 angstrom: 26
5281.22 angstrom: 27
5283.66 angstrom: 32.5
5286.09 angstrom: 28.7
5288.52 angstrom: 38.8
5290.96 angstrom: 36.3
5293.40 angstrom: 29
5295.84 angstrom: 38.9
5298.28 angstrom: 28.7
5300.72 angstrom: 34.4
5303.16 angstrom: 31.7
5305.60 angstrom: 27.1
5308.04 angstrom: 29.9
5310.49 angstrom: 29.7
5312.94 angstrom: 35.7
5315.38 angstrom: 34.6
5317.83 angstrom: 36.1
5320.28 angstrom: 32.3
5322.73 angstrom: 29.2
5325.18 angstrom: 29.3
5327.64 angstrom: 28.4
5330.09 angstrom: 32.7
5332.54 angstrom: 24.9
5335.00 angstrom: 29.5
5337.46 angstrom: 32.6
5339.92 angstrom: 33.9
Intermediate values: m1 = 2.7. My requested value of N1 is 0.7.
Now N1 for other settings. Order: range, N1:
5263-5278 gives 1.3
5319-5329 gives -1.0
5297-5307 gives -0.4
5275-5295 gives -0.9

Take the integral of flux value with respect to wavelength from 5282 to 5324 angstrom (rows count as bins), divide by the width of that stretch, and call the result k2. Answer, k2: 32.5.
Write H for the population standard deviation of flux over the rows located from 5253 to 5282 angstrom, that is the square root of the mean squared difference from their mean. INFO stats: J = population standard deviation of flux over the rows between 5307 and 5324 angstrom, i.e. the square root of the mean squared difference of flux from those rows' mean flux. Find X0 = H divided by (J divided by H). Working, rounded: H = 3.70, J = 2.76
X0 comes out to 5.0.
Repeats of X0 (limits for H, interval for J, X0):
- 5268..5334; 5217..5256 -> 4.2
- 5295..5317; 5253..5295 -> 3.4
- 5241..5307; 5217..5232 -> 3.4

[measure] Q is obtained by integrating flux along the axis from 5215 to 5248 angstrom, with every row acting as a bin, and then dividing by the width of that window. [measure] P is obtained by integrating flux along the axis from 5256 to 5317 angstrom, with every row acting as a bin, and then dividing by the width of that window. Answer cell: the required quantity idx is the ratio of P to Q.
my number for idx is 1.08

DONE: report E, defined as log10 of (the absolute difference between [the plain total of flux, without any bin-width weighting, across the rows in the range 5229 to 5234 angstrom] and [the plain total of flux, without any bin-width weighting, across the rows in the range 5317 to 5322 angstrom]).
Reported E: 0.40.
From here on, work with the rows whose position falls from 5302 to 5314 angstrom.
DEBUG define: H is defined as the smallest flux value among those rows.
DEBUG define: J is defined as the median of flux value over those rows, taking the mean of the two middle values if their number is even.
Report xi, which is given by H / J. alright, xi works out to 0.91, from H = 27.1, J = 29.9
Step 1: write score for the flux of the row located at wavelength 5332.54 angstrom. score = 24.9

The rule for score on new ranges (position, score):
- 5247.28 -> 28.8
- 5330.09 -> 32.7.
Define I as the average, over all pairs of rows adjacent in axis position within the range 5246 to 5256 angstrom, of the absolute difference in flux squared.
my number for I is 192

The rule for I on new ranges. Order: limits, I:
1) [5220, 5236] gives 300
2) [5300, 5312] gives 155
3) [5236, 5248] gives 112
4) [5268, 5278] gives 210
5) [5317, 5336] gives 210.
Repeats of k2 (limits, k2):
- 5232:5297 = 31.8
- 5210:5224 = 26.7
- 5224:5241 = 30.8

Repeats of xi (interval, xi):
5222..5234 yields 0.72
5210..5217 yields 0.96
